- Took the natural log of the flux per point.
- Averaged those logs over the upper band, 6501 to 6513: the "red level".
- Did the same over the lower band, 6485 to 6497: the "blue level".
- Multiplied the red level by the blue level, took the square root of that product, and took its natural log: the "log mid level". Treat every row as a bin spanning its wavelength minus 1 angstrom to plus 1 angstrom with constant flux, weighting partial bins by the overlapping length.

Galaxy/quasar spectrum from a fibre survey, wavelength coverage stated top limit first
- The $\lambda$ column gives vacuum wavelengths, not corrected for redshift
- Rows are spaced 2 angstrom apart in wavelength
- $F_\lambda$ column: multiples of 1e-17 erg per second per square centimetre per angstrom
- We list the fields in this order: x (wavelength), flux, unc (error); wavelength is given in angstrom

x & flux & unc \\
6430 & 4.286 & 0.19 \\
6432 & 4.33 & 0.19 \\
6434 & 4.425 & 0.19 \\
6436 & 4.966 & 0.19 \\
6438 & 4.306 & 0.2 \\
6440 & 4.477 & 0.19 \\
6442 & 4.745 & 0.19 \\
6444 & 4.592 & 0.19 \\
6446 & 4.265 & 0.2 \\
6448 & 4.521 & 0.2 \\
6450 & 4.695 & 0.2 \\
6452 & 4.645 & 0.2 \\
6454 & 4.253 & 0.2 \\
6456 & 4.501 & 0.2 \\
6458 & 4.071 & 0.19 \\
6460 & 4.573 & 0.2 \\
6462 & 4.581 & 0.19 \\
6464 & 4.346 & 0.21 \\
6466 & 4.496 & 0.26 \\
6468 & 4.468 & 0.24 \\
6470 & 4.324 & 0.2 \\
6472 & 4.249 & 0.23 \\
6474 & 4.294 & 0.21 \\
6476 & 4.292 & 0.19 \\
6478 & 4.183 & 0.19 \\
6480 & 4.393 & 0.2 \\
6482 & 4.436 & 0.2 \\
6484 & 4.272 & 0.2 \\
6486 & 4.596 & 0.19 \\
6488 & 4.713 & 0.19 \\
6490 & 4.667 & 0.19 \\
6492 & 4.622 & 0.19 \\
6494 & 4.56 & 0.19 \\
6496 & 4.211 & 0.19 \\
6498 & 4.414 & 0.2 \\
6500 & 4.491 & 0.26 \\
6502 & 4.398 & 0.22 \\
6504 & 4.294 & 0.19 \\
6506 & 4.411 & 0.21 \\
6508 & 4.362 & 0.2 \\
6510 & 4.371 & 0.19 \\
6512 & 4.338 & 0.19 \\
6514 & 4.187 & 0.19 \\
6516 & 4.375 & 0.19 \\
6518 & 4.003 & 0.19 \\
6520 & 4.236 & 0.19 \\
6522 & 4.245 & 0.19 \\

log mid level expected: 0.402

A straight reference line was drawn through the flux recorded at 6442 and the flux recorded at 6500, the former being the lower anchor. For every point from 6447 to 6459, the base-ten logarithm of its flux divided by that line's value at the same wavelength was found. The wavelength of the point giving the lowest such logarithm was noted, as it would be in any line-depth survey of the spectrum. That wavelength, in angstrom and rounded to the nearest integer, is 6458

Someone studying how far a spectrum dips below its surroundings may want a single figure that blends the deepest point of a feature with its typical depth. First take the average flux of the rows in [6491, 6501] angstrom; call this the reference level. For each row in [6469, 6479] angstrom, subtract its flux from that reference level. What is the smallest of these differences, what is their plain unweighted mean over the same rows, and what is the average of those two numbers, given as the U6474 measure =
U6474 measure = 0.16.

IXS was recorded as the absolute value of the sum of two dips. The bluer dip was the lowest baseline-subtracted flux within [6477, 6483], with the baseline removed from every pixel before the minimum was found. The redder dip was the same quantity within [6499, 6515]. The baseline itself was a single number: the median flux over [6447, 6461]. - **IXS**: 0.67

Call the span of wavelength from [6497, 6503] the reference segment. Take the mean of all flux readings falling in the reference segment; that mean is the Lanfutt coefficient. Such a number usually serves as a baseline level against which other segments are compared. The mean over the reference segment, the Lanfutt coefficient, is 4.43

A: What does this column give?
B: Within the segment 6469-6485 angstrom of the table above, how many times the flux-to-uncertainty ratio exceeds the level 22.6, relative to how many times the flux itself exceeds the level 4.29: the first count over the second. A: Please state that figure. 0.0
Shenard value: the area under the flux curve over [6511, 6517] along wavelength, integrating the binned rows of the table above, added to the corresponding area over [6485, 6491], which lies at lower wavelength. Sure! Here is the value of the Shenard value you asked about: 53.8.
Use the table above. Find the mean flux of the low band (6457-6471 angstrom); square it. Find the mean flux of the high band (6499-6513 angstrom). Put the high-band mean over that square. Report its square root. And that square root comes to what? 0.475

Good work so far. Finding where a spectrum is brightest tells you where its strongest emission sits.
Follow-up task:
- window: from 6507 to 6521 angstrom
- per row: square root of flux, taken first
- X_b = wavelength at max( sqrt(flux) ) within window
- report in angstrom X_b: 6516 angstrom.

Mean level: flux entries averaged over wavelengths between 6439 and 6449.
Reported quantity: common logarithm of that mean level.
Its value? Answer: 0.655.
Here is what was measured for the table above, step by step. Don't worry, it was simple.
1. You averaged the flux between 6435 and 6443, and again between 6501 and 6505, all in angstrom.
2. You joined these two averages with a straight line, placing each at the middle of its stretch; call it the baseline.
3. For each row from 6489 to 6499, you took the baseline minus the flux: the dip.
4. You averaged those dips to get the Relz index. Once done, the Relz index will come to -0.11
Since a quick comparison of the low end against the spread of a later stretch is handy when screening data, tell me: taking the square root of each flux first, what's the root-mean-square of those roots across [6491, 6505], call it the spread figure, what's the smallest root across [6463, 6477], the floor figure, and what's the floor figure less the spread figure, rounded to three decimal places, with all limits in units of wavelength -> -0.043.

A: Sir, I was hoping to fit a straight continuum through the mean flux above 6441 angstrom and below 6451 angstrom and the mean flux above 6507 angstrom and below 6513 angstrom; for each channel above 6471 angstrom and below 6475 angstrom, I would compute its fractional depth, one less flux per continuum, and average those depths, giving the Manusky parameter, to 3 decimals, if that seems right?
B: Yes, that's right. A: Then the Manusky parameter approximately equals 0.046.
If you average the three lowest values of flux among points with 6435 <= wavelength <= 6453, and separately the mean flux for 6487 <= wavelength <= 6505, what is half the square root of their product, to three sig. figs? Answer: 2.21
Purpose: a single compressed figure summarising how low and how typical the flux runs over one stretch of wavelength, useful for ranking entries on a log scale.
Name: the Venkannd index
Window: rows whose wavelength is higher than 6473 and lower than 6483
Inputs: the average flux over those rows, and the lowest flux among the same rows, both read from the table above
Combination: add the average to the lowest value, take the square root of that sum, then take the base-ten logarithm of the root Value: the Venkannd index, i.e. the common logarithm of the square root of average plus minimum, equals 0.465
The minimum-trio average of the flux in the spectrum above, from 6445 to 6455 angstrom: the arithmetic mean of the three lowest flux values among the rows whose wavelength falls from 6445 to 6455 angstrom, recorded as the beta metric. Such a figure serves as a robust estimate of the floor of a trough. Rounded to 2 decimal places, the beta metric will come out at 4.35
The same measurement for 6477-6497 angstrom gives 4.22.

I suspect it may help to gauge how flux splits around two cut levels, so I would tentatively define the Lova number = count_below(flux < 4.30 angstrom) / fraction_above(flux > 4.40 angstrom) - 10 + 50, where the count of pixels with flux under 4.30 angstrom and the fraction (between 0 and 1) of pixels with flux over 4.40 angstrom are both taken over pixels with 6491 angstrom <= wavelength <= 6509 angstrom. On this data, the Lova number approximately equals 44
